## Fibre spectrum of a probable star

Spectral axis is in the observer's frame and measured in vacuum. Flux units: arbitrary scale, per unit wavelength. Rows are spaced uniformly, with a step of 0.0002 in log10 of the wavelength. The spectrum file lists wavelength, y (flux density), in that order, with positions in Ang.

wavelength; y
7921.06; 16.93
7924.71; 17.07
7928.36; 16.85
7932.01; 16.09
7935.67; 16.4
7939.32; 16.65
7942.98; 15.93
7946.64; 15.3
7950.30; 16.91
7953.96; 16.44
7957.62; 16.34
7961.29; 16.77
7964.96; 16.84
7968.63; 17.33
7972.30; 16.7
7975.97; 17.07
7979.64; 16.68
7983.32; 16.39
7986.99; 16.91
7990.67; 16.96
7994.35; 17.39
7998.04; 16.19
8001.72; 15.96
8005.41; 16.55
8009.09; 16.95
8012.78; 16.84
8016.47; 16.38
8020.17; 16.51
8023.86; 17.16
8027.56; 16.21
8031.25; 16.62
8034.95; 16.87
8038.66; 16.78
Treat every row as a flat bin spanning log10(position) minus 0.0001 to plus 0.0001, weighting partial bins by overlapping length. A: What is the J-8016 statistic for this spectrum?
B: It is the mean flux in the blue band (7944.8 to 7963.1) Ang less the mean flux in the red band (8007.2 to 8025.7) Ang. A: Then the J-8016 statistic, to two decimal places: -0.42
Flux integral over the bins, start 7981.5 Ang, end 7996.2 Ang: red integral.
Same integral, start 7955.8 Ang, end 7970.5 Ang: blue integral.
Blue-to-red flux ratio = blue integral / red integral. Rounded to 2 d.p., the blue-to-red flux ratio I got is 0.99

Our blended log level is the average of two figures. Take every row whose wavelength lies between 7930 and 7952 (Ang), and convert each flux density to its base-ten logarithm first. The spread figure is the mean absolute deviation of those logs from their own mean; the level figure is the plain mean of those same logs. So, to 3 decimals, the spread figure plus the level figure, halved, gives 0.611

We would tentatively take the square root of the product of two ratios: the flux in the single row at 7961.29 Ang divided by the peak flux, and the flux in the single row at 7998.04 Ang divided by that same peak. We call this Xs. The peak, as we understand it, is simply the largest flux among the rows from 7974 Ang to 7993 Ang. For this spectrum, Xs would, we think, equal 0.965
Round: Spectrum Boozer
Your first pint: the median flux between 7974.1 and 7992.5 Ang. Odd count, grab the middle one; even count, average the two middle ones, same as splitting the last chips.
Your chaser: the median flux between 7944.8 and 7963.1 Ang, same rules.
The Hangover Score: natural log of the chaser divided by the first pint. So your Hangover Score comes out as -0.028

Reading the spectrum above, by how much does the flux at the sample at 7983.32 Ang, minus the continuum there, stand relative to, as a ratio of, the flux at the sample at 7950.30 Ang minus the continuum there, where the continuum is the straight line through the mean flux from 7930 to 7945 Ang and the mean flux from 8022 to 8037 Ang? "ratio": -0.2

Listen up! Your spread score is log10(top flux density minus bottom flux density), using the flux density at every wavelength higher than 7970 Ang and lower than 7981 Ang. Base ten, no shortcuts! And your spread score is -0.41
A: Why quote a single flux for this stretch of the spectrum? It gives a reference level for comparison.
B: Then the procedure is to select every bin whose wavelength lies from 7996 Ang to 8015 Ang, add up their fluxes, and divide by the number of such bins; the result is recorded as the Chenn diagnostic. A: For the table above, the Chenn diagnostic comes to 16.50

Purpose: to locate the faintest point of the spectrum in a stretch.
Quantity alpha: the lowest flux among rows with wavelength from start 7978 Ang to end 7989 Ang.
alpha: 16.39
